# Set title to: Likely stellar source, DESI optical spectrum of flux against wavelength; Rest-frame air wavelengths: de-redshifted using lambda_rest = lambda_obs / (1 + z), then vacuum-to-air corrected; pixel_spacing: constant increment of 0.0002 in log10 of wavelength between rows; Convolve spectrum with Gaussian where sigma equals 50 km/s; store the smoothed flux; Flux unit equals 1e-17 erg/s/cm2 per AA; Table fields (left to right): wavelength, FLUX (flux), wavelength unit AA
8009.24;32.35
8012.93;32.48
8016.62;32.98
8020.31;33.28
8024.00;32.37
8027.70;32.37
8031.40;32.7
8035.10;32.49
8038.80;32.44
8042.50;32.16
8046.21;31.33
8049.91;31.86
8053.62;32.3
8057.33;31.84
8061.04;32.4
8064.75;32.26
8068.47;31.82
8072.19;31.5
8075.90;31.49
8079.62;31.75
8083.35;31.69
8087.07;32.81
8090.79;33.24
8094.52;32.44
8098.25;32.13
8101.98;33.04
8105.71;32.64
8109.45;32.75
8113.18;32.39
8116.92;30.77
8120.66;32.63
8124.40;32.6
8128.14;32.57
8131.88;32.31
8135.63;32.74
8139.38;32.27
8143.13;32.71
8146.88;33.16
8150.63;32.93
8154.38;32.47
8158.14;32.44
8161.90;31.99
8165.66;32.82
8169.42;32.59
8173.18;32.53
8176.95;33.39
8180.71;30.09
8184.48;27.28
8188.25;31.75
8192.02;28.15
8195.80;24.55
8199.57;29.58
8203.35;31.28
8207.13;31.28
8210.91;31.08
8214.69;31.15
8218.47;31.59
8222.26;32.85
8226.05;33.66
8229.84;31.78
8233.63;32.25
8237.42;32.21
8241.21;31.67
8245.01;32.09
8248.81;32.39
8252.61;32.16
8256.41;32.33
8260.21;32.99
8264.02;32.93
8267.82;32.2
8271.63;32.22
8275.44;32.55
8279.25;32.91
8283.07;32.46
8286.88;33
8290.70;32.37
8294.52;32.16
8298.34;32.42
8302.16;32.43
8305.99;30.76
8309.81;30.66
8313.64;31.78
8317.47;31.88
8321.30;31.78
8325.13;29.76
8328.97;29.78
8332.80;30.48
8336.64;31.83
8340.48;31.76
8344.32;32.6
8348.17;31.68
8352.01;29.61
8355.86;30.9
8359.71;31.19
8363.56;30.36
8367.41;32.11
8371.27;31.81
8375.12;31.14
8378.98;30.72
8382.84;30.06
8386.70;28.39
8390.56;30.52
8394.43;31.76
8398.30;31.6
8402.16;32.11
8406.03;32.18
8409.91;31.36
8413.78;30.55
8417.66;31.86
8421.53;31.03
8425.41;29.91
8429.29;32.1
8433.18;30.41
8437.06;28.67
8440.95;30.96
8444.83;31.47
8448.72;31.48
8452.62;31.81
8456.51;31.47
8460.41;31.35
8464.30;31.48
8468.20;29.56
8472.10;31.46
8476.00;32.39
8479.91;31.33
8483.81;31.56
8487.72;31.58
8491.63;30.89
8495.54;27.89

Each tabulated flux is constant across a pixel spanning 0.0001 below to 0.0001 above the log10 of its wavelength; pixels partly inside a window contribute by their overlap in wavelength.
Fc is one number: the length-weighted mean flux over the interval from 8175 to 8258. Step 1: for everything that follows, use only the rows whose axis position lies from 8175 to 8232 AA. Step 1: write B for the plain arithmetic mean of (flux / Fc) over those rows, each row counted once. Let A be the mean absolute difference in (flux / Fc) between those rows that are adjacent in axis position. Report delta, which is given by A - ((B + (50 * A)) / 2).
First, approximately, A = 0.067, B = 0.98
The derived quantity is -2.1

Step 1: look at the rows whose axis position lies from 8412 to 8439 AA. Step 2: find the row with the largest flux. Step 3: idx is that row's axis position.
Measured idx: 8429.29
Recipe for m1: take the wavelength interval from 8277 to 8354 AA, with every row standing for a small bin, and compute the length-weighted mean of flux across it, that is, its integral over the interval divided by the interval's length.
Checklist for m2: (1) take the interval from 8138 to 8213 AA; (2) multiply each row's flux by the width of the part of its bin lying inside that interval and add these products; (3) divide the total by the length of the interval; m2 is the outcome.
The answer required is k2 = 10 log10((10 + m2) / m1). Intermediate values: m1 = 31.6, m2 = 31.2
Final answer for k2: 1.15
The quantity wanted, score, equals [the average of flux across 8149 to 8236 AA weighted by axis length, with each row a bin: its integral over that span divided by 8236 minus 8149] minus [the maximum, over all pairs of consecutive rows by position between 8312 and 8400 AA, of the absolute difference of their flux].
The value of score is 29.2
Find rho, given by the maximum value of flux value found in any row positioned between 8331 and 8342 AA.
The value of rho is 31.83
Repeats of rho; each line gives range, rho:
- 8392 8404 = 32.11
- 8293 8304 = 32.43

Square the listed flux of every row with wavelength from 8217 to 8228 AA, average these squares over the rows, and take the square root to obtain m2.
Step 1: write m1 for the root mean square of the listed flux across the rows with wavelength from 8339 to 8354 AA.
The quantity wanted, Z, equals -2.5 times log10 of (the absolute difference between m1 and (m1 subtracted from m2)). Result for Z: -3.70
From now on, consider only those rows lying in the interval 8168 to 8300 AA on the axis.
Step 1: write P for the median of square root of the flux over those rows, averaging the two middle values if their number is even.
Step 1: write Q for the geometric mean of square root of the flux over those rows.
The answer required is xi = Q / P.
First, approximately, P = 5.68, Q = 5.62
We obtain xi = 0.990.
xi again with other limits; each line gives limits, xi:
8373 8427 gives 0.997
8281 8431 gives 0.994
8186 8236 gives 0.992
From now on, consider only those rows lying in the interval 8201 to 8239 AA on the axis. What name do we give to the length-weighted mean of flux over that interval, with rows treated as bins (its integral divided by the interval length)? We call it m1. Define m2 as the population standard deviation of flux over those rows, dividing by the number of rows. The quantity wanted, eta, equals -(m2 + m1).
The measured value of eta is -32.7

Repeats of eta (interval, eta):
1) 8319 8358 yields -32.0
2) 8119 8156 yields -32.9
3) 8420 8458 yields -31.9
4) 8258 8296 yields -32.9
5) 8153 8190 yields -33.4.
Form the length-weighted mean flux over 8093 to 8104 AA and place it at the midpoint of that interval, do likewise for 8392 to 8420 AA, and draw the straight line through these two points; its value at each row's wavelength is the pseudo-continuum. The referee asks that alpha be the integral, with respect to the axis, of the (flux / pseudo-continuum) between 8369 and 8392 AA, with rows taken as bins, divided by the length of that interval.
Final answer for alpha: 0.96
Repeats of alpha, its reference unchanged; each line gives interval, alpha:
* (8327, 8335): 0.95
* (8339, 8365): 0.98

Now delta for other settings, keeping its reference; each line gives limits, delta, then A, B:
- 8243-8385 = -1.0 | 0.020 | 1.02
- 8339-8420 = -1.2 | 0.030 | 1.00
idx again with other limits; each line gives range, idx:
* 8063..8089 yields 8087.07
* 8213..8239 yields 8226.05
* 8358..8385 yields 8367.41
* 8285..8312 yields 8286.88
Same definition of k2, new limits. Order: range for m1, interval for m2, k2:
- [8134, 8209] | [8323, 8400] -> 1.16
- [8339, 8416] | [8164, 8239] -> 1.21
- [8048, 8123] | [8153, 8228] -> 1.06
